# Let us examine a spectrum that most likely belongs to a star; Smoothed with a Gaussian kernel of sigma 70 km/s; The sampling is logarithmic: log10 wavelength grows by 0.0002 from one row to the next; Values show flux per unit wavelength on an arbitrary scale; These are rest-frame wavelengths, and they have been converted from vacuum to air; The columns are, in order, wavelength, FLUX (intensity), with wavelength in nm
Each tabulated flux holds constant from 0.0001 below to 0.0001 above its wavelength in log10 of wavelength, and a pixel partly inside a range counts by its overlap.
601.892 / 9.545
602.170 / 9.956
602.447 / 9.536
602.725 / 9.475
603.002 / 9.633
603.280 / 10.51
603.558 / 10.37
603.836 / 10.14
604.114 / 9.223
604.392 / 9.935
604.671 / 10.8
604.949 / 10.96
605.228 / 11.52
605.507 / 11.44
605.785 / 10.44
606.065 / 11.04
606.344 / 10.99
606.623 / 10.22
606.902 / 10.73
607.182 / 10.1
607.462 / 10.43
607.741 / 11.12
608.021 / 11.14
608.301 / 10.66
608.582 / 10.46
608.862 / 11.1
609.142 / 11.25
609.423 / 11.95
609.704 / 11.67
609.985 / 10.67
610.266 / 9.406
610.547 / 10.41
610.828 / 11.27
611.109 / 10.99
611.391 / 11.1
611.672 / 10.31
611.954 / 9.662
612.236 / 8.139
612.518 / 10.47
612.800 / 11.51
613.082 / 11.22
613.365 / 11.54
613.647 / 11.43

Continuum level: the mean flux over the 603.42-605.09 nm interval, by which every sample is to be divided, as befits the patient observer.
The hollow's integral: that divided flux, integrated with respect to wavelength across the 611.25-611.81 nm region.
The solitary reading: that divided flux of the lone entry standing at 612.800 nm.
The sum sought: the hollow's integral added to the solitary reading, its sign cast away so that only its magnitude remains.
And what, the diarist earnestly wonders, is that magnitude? 1.71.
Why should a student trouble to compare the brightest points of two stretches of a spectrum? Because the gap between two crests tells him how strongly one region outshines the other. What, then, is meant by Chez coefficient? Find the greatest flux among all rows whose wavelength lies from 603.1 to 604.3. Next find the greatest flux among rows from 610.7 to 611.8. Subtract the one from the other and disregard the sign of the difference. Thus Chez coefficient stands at 0.76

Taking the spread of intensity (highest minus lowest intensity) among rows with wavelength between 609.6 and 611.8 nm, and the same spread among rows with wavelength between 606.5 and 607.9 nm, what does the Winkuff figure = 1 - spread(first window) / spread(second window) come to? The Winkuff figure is -1.2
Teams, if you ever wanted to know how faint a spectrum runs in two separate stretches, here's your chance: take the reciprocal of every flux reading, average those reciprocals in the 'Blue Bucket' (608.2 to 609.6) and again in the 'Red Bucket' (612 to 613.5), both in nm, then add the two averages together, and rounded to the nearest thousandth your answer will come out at 0.187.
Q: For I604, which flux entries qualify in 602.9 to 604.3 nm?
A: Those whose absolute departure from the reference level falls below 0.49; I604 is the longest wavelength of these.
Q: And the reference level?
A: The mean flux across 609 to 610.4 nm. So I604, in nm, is 603.280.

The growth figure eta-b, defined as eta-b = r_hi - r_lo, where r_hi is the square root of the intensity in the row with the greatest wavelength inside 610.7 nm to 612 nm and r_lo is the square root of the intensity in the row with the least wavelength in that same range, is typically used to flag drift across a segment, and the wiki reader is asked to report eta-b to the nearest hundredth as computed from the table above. -0.25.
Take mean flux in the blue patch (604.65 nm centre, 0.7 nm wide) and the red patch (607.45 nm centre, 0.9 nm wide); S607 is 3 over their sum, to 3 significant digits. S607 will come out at 0.142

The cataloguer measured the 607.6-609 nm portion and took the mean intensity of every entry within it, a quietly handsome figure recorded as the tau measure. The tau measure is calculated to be 10.9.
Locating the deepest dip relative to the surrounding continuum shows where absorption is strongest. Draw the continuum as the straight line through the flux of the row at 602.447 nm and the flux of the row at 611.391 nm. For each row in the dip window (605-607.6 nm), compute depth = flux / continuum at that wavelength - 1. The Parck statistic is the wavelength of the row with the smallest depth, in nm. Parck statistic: 607.182 nm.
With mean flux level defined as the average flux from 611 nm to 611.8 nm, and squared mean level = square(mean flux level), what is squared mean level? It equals 117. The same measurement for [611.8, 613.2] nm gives 104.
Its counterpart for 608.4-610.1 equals 125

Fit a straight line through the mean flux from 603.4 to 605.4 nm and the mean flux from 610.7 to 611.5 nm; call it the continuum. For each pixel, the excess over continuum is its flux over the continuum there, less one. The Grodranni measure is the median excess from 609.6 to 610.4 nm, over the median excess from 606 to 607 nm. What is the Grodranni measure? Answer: -1.6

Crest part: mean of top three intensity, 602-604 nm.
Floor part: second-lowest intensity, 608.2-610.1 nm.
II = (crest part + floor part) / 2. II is 10.5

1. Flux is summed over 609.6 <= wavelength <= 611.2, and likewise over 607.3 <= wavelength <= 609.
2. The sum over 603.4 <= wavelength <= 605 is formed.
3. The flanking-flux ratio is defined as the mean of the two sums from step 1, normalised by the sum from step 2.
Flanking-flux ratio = 1.053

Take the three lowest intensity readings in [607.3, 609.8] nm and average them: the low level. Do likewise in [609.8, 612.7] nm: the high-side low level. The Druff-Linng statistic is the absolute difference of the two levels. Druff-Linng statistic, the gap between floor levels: 1.4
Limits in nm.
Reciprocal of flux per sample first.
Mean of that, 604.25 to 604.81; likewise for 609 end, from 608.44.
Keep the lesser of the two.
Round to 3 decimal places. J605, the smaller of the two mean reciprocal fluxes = 0.093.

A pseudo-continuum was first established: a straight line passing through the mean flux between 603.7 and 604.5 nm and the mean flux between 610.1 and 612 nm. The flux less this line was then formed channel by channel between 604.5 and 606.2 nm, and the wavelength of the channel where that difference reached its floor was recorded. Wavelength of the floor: 605.785 nm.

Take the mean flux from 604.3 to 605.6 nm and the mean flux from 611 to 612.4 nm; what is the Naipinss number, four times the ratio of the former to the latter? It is 4.4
